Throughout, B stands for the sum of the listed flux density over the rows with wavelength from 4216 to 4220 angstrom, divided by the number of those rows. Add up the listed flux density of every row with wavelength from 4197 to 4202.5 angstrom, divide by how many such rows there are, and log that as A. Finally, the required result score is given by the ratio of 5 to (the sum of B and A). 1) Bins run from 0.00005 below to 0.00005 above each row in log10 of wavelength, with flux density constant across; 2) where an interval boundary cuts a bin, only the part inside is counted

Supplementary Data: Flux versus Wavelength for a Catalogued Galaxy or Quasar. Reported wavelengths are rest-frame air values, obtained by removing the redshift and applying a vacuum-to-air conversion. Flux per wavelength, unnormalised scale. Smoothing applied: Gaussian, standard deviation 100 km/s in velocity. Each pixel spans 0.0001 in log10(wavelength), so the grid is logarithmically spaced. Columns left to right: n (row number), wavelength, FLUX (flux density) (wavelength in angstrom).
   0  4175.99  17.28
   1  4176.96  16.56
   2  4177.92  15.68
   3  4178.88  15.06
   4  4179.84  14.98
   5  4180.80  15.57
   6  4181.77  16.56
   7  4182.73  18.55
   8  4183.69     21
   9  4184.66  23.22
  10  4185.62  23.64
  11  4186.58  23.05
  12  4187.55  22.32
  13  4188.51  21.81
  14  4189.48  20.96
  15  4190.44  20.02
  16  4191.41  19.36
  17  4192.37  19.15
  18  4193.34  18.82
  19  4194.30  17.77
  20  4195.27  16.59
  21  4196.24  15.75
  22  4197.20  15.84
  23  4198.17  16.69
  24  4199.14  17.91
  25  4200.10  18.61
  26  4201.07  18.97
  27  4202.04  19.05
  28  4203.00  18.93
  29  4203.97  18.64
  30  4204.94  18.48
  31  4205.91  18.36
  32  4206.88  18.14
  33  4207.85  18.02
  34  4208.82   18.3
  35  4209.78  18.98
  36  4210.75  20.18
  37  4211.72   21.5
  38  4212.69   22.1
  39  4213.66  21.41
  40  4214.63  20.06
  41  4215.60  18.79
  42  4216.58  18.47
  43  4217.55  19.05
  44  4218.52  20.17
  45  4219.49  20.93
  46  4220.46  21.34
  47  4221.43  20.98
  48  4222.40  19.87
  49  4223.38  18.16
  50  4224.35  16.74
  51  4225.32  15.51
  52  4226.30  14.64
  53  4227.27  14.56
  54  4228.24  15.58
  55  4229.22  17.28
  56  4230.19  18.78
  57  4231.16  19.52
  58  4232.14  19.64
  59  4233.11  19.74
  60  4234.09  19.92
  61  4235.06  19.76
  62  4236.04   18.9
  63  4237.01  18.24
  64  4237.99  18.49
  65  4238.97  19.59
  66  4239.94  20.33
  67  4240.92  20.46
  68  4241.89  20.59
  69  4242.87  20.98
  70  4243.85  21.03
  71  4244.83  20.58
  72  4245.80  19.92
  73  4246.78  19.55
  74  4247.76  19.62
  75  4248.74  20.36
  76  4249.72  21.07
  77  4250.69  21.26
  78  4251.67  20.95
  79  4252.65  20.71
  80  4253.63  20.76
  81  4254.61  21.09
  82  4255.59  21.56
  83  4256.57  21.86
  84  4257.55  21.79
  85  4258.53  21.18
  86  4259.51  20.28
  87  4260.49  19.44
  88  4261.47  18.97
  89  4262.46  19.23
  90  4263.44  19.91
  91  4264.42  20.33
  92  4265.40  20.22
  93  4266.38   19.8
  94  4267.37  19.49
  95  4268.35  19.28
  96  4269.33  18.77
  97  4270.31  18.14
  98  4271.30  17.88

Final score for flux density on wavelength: 0.133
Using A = 17.8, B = 19.7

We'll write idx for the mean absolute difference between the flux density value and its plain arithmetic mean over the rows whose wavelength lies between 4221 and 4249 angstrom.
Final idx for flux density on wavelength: 1.5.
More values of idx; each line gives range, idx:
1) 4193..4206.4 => 1.0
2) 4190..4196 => 1.0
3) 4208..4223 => 1.0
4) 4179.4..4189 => 2.9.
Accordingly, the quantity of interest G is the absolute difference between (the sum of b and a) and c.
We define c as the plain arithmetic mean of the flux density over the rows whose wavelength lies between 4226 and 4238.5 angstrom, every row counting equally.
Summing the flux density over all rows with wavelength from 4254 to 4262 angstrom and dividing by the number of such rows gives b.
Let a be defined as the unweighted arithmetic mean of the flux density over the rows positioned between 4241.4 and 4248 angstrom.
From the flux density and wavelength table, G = 23.0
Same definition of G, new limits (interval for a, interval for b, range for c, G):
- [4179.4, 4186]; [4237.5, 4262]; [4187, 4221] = 20.4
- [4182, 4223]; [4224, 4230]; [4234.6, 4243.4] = 15.6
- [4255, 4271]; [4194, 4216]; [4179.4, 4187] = 19.1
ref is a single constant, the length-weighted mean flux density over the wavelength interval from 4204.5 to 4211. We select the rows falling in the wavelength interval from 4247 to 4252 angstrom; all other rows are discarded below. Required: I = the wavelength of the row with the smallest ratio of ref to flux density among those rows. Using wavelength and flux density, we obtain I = 4250.69 angstrom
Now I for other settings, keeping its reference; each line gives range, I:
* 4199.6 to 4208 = 4202.04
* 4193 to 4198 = 4193.34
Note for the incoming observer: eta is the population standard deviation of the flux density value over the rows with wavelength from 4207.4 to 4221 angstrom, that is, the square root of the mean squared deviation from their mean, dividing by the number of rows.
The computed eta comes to 1.3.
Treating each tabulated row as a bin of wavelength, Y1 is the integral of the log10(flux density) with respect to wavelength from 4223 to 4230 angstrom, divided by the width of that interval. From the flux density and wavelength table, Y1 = 1.21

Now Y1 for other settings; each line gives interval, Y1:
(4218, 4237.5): 1.26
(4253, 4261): 1.32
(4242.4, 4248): 1.31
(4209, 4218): 1.30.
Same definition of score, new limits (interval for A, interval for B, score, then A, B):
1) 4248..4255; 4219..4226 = 0.125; 20.9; 19.1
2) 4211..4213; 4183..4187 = 0.112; 21.8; 22.7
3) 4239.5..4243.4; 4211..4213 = 0.118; 20.6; 21.8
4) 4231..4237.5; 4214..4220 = 0.128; 19.4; 19.6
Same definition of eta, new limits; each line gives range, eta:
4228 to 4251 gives 1.3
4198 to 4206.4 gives 0.7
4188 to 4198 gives 2.0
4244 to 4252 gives 0.6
